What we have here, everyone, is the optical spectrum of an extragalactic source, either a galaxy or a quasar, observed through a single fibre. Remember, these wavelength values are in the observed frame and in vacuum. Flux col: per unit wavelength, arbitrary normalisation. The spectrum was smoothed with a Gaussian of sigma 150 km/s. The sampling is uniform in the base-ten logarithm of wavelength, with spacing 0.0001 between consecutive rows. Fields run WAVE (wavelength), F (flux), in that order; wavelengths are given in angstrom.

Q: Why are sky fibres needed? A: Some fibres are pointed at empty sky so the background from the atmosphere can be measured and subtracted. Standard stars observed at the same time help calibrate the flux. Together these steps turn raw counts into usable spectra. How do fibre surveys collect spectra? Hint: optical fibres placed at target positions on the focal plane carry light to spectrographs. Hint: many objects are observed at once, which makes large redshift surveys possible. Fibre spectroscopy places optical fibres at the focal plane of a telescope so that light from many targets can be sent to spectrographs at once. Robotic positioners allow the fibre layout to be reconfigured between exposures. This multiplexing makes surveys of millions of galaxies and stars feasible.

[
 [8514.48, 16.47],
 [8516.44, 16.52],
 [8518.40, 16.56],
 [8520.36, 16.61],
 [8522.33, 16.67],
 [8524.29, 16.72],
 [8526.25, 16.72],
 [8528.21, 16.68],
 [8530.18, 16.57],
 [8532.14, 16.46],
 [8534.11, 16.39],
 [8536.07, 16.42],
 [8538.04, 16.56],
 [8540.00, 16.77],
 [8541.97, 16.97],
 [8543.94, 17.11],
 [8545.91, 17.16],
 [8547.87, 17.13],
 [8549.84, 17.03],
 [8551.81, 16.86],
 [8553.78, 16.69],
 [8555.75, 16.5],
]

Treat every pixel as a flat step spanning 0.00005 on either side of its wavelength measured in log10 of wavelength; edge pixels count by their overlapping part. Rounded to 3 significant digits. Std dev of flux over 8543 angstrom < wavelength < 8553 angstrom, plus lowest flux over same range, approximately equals 17.0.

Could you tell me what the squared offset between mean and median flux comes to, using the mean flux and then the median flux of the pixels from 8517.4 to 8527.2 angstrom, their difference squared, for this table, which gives 0.0002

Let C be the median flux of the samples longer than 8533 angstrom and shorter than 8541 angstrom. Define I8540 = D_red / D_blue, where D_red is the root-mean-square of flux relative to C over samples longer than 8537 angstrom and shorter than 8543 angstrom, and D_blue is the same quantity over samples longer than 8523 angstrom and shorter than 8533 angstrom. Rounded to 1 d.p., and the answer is 1.9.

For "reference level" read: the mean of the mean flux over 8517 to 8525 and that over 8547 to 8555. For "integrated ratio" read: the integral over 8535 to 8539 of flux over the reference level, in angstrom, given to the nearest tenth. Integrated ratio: 3.9 angstrom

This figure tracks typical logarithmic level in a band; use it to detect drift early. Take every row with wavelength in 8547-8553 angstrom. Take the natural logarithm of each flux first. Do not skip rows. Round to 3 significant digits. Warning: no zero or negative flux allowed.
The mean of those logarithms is 2.83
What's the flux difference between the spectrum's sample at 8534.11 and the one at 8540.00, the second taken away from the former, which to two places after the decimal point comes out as -0.38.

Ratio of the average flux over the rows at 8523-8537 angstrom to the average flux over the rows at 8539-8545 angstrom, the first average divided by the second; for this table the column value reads 0.98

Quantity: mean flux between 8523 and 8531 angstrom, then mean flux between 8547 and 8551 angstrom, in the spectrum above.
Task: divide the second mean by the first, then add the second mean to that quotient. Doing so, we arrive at 18.1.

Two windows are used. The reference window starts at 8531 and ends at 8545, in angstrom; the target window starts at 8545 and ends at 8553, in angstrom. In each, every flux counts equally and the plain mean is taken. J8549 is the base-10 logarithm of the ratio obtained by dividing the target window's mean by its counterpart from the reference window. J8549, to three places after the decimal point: 0.010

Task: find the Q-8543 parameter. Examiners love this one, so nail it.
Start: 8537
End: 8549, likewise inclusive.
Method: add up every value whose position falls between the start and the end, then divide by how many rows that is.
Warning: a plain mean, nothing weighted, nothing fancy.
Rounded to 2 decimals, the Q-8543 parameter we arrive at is 16.95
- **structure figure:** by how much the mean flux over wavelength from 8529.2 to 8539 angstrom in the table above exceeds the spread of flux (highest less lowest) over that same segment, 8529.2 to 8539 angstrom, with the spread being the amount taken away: 16.3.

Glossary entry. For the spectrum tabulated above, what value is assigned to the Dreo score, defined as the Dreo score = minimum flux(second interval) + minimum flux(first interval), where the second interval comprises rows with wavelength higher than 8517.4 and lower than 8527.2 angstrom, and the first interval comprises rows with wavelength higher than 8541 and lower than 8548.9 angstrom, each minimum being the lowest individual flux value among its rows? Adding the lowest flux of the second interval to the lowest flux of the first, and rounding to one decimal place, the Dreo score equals 33.5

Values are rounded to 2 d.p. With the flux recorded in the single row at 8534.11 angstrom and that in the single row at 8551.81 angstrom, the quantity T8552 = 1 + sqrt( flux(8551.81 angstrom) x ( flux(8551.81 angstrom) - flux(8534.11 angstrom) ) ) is 3.81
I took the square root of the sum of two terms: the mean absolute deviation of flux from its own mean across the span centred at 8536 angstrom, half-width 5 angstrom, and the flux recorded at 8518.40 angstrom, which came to 4.08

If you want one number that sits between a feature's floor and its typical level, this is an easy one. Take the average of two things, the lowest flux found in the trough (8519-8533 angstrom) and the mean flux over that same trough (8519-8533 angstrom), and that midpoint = 16.5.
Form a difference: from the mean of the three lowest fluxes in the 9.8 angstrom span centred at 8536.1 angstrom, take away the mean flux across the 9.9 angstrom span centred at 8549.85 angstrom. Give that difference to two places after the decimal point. -0.55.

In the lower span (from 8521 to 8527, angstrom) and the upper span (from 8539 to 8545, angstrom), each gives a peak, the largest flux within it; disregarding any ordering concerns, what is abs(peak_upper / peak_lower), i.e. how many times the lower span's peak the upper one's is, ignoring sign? 1.02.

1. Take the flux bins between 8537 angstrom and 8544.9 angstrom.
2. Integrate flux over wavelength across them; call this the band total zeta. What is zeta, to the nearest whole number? 133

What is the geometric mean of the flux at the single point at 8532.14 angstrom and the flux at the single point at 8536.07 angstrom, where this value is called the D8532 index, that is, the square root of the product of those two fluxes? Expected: 16.4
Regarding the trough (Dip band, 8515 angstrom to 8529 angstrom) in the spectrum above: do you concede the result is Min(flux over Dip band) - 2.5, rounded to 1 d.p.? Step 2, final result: 14.0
